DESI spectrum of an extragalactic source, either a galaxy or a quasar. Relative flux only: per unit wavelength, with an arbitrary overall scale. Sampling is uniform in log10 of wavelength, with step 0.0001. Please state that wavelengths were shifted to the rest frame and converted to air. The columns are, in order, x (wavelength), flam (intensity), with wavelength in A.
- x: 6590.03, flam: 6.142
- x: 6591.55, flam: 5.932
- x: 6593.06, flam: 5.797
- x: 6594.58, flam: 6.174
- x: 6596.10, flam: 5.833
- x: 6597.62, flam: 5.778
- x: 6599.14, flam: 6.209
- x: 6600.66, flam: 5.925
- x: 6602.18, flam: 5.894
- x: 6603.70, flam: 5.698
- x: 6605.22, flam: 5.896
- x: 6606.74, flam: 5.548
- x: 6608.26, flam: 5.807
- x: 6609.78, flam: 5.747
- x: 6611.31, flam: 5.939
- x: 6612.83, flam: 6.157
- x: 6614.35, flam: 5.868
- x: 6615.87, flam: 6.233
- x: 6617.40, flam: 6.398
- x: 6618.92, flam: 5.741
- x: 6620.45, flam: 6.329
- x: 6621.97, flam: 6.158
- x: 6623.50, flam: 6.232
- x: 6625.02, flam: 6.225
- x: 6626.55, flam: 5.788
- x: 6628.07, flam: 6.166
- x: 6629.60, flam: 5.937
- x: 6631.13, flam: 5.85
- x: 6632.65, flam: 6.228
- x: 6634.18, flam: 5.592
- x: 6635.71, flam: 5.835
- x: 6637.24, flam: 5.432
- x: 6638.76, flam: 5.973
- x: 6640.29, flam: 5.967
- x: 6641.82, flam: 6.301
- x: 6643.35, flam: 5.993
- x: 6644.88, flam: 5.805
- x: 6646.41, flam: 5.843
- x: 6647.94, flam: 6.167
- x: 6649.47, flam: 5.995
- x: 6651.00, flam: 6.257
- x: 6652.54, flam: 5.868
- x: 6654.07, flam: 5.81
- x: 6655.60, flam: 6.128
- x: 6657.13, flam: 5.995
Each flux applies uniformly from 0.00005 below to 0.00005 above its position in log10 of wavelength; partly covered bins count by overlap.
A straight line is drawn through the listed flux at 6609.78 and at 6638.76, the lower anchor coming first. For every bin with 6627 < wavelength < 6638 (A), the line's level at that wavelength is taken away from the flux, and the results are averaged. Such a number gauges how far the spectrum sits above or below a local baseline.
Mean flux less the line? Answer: -0.063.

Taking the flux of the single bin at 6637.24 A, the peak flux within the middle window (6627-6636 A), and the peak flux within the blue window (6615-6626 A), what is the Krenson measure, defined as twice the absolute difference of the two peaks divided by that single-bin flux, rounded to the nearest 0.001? 0.063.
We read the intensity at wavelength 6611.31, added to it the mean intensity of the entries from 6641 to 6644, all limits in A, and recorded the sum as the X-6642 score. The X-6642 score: 12.1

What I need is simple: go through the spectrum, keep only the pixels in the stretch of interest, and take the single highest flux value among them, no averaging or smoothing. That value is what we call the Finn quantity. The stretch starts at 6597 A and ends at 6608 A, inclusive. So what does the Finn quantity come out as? 6.209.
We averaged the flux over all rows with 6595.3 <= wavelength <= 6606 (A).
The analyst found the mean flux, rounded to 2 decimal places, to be 5.89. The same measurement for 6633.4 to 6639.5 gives 5.71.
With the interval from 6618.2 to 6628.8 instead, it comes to 6.09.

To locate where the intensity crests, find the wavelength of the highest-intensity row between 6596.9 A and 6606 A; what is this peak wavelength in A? 6599.14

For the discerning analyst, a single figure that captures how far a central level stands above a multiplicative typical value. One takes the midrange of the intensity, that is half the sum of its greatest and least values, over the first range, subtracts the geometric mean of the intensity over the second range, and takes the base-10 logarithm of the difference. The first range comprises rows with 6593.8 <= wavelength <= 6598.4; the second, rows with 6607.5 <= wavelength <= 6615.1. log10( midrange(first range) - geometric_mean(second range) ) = -1.13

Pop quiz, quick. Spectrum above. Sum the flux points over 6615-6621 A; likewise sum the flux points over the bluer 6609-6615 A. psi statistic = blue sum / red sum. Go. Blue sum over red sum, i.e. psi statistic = 0.96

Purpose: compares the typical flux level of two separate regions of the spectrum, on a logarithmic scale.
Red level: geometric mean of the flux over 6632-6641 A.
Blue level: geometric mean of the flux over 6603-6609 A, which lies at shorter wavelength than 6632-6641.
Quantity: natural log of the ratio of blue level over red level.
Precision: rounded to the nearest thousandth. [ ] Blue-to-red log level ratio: -0.017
